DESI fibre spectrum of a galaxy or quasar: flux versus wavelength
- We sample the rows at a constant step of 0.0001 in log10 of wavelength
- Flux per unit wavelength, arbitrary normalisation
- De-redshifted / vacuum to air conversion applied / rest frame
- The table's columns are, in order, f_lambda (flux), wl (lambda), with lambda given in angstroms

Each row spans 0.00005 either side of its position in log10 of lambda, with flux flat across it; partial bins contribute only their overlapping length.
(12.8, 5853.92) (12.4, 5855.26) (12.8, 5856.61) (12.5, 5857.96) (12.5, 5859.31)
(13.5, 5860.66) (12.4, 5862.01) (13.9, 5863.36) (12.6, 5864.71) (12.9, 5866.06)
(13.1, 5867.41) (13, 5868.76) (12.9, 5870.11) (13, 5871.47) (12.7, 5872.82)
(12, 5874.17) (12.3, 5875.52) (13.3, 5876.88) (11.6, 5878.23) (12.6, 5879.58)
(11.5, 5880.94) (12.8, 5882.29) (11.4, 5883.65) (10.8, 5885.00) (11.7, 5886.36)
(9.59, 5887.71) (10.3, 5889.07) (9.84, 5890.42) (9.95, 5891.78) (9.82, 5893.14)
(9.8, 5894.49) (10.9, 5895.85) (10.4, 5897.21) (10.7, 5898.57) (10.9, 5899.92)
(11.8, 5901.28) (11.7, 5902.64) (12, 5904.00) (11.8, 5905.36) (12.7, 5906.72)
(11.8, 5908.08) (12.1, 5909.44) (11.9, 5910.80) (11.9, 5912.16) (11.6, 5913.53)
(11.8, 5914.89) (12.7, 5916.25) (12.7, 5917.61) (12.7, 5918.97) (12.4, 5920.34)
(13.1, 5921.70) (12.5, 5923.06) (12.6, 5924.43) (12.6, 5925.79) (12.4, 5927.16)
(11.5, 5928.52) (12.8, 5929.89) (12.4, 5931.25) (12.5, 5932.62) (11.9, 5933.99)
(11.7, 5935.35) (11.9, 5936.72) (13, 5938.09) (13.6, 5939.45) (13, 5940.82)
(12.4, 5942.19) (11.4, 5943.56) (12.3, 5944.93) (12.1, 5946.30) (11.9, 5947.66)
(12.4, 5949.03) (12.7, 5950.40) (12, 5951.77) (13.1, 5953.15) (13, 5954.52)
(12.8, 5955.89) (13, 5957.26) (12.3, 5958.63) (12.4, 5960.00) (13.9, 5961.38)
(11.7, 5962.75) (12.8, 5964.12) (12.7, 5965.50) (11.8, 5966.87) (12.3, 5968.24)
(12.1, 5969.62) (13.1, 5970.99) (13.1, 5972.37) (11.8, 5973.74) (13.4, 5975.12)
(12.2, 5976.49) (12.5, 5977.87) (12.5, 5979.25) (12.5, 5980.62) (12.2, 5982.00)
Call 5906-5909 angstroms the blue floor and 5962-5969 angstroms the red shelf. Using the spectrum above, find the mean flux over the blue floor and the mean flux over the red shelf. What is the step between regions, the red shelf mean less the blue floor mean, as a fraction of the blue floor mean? 0.00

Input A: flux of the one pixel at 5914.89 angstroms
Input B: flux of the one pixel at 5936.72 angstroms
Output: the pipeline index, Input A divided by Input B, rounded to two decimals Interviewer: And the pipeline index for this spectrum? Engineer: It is 0.99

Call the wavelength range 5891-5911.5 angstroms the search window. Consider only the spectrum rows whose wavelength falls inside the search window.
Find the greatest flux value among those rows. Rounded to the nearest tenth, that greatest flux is 12.7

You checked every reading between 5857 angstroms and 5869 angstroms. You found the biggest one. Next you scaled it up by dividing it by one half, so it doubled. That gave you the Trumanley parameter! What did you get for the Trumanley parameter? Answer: 27.8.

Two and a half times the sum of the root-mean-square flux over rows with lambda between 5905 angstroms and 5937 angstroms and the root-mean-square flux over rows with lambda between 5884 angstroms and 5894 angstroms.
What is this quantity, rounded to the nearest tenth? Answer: 56.4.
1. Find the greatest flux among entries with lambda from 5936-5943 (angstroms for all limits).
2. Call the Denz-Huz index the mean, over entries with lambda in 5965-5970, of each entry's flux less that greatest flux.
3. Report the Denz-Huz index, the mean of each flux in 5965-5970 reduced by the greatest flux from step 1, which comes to -1.4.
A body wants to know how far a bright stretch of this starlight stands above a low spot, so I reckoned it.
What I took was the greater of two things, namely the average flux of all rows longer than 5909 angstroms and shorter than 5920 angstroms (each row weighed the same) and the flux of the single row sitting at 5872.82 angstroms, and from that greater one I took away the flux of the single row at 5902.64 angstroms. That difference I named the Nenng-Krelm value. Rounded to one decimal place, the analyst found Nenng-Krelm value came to 1.0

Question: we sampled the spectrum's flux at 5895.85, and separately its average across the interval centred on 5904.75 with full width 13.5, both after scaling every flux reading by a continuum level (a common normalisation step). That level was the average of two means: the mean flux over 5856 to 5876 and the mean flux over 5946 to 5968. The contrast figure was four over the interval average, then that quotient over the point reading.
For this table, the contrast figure 5.02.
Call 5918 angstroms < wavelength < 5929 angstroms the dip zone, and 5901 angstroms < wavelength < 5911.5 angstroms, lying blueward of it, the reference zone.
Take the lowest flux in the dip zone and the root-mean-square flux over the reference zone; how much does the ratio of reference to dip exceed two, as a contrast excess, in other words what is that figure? -0.96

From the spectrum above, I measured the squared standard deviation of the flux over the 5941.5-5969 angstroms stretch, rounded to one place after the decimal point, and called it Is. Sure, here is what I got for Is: 0.3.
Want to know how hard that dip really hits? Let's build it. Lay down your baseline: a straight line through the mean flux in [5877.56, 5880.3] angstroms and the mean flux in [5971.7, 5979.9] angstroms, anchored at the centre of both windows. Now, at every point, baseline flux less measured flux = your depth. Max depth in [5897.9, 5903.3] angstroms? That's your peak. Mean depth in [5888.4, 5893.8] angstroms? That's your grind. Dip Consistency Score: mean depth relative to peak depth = 1.5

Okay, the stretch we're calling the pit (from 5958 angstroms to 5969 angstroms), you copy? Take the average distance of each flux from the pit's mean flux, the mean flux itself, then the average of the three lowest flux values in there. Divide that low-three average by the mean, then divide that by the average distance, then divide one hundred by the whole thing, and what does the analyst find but 51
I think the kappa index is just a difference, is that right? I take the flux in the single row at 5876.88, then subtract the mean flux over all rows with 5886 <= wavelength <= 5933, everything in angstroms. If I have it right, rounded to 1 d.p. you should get 1.6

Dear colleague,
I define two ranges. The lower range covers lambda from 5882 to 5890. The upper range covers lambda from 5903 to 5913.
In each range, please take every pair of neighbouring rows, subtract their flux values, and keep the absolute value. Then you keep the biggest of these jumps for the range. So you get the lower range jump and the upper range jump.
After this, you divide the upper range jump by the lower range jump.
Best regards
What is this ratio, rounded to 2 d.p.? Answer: 0.43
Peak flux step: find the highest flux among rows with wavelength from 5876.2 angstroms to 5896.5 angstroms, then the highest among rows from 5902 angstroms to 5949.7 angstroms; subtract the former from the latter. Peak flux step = 0.3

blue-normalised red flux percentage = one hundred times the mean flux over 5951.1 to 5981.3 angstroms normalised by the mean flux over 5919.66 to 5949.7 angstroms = 102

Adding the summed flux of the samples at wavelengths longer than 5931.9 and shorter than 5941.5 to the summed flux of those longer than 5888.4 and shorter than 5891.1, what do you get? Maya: 108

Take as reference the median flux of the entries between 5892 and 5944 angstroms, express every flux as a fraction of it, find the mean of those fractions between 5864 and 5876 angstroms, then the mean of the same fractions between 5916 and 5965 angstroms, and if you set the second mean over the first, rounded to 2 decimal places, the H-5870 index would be 0.98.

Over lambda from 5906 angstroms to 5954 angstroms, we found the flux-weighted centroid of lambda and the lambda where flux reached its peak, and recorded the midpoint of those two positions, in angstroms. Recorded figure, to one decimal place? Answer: 5934.7 angstroms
